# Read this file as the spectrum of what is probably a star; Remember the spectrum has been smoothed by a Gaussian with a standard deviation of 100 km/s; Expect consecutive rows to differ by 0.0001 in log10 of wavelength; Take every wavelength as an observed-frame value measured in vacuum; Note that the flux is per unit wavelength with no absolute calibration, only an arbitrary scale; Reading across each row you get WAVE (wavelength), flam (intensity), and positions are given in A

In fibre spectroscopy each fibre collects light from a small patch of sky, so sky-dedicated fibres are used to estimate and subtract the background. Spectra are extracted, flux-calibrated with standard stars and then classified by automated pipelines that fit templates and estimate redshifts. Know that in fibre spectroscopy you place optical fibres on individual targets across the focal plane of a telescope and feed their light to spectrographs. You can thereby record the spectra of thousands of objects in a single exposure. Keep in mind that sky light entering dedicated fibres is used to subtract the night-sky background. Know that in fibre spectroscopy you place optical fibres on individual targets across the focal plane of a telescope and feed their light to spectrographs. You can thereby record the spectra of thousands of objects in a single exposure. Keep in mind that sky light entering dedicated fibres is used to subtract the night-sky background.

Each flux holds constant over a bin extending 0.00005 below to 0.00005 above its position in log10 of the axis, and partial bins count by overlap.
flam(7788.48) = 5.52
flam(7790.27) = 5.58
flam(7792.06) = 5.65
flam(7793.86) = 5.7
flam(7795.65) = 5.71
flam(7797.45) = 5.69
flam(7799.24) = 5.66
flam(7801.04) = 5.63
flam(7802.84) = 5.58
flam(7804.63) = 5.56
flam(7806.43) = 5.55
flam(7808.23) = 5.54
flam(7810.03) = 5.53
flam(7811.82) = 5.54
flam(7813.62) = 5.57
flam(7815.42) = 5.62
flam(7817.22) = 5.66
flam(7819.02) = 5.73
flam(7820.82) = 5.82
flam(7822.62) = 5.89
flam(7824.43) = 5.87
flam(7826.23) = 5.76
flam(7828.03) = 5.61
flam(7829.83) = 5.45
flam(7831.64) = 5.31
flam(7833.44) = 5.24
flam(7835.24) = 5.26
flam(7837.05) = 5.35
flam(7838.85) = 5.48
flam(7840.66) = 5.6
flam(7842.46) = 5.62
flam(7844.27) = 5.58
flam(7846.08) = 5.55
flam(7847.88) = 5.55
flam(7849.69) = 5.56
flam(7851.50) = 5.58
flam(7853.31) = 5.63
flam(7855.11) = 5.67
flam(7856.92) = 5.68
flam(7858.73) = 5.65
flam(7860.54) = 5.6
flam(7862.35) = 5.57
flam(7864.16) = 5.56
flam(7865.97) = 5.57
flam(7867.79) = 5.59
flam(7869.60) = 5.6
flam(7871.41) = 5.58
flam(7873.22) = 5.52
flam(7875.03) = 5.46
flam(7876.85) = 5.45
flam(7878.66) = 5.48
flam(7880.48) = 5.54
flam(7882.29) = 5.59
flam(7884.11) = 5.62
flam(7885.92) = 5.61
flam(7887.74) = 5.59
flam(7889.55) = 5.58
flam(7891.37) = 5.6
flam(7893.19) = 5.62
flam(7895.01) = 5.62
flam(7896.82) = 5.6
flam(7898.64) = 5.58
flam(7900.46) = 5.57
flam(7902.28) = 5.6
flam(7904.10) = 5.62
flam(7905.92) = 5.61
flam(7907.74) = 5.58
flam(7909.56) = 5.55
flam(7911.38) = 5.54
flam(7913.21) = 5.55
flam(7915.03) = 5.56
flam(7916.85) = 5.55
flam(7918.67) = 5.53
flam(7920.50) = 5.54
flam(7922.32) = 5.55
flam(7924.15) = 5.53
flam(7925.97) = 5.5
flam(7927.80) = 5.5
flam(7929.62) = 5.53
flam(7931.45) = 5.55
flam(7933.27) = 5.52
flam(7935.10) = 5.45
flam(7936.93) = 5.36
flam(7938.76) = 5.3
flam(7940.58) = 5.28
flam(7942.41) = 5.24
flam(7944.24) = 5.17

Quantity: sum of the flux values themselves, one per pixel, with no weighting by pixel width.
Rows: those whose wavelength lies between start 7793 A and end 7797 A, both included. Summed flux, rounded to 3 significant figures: 11.4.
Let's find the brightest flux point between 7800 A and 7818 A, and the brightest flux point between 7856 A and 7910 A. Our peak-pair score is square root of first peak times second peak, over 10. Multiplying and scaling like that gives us 0.567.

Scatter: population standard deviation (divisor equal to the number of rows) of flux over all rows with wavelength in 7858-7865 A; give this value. 0.035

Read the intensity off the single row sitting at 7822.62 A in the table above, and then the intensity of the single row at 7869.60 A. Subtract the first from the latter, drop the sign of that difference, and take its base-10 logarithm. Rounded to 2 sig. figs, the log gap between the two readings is -0.54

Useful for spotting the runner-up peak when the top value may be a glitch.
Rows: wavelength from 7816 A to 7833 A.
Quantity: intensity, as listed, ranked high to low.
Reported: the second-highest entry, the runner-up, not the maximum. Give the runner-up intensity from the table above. 5.87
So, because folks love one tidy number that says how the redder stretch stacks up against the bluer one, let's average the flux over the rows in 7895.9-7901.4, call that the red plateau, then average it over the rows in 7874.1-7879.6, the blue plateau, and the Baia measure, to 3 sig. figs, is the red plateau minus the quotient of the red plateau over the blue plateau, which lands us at 4.56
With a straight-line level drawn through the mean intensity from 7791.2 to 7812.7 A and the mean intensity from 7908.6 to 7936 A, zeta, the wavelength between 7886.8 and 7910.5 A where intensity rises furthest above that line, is 7904.10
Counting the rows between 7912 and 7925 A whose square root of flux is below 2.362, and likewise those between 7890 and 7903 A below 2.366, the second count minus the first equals -5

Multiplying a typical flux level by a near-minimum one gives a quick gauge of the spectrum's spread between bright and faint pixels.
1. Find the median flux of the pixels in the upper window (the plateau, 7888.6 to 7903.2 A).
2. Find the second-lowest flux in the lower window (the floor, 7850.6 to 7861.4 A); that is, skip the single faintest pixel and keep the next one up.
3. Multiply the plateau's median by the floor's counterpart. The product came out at 31.4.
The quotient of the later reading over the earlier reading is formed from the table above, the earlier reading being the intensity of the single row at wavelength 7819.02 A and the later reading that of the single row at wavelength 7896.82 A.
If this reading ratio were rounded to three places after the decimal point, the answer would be 0.977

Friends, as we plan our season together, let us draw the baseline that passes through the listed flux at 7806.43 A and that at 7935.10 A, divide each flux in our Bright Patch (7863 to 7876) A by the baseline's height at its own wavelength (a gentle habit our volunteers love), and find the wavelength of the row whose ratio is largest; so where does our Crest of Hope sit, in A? 7869.60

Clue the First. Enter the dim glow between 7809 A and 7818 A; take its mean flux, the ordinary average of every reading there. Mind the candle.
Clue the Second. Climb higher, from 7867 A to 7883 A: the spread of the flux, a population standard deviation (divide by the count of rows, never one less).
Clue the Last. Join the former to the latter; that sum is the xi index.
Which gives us 5.64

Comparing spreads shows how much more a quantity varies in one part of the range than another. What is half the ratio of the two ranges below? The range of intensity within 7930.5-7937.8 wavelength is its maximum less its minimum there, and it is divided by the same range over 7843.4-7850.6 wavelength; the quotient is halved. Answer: 3.2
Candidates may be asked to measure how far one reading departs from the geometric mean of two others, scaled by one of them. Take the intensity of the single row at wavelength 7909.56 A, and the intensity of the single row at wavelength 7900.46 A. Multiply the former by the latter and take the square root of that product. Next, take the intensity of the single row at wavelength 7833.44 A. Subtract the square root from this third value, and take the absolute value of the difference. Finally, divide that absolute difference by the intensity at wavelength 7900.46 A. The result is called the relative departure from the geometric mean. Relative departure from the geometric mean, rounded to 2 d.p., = 0.06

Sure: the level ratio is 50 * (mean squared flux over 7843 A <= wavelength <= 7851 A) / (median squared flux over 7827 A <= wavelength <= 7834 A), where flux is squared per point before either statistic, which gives 53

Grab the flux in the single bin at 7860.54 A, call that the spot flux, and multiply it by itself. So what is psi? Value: 31.4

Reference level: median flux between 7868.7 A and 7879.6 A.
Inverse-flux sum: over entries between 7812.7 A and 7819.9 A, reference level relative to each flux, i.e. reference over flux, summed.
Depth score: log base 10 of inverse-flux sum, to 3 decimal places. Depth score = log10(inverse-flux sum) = 0.591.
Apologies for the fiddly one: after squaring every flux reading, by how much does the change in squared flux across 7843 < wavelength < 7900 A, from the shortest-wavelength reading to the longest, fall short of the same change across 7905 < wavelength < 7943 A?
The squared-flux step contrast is -4.0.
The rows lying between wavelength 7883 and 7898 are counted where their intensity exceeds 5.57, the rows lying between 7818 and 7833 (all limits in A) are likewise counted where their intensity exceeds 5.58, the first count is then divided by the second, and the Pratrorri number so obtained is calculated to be 1.3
